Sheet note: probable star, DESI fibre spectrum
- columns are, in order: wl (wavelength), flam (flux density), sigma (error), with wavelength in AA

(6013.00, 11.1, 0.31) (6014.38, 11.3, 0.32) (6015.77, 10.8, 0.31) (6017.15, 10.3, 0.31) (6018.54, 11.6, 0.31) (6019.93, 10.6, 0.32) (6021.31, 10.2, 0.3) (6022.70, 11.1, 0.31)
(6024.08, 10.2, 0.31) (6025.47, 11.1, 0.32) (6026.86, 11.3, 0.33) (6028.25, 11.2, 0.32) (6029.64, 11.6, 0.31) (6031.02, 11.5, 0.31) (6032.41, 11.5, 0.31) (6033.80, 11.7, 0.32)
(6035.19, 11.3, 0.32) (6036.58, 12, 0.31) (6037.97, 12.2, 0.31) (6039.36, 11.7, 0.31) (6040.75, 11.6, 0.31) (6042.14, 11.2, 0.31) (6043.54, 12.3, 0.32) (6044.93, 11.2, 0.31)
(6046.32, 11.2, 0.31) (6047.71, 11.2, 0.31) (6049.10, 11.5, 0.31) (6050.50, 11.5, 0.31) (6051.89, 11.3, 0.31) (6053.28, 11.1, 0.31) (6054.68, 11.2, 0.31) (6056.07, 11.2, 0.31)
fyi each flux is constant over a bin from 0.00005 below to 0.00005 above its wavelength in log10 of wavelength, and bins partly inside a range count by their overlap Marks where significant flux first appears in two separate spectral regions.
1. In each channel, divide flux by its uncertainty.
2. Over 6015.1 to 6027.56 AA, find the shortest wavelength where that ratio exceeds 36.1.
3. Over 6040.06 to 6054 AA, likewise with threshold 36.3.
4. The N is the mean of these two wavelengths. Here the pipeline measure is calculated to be 6029.6 AA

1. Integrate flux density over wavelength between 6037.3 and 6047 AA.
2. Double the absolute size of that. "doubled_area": 226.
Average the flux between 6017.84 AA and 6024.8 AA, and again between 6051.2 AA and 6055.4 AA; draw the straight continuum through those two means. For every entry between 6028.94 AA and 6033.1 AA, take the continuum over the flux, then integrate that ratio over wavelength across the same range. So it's 3.93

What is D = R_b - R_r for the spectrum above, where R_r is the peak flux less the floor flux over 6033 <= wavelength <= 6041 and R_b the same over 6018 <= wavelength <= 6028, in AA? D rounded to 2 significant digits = 0.50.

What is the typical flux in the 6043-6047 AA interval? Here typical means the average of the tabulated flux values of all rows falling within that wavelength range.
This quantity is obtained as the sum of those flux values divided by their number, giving 11.6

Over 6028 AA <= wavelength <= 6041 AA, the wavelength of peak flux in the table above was 6037.97 AA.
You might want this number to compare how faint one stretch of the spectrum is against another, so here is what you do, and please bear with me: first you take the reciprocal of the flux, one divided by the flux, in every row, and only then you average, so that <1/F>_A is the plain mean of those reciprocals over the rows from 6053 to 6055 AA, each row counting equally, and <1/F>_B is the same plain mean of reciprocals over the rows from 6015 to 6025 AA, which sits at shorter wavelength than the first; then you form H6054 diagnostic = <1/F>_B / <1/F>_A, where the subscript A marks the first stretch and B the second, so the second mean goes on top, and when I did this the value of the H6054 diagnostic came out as 1.05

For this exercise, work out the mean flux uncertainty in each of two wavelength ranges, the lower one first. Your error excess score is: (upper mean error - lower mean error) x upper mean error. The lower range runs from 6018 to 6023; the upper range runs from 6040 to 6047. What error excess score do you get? 0.0006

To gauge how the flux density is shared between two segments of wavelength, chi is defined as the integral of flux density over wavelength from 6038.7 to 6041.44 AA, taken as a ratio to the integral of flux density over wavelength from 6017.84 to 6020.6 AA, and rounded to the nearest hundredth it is 1.05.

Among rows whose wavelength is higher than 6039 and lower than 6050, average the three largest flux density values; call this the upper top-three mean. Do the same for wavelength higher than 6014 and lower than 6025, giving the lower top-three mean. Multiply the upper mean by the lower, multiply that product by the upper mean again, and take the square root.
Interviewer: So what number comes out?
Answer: 39.9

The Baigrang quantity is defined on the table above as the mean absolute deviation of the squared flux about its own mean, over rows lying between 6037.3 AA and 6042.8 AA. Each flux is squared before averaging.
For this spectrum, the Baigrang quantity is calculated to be 6.4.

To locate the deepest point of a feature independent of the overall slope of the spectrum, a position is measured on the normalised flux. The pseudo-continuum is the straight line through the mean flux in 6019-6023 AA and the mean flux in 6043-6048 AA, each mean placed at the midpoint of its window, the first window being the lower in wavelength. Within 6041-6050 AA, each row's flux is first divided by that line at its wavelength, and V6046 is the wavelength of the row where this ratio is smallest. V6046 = 6047.71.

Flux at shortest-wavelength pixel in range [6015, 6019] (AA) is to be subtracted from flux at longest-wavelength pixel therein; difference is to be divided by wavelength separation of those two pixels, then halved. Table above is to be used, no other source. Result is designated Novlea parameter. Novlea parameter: 0.14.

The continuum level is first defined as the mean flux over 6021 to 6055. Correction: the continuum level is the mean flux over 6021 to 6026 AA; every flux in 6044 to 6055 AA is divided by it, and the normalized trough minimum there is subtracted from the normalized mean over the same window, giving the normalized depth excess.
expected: 0.02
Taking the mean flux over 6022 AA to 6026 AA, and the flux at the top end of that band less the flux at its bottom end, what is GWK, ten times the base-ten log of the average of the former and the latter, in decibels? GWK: 7.32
